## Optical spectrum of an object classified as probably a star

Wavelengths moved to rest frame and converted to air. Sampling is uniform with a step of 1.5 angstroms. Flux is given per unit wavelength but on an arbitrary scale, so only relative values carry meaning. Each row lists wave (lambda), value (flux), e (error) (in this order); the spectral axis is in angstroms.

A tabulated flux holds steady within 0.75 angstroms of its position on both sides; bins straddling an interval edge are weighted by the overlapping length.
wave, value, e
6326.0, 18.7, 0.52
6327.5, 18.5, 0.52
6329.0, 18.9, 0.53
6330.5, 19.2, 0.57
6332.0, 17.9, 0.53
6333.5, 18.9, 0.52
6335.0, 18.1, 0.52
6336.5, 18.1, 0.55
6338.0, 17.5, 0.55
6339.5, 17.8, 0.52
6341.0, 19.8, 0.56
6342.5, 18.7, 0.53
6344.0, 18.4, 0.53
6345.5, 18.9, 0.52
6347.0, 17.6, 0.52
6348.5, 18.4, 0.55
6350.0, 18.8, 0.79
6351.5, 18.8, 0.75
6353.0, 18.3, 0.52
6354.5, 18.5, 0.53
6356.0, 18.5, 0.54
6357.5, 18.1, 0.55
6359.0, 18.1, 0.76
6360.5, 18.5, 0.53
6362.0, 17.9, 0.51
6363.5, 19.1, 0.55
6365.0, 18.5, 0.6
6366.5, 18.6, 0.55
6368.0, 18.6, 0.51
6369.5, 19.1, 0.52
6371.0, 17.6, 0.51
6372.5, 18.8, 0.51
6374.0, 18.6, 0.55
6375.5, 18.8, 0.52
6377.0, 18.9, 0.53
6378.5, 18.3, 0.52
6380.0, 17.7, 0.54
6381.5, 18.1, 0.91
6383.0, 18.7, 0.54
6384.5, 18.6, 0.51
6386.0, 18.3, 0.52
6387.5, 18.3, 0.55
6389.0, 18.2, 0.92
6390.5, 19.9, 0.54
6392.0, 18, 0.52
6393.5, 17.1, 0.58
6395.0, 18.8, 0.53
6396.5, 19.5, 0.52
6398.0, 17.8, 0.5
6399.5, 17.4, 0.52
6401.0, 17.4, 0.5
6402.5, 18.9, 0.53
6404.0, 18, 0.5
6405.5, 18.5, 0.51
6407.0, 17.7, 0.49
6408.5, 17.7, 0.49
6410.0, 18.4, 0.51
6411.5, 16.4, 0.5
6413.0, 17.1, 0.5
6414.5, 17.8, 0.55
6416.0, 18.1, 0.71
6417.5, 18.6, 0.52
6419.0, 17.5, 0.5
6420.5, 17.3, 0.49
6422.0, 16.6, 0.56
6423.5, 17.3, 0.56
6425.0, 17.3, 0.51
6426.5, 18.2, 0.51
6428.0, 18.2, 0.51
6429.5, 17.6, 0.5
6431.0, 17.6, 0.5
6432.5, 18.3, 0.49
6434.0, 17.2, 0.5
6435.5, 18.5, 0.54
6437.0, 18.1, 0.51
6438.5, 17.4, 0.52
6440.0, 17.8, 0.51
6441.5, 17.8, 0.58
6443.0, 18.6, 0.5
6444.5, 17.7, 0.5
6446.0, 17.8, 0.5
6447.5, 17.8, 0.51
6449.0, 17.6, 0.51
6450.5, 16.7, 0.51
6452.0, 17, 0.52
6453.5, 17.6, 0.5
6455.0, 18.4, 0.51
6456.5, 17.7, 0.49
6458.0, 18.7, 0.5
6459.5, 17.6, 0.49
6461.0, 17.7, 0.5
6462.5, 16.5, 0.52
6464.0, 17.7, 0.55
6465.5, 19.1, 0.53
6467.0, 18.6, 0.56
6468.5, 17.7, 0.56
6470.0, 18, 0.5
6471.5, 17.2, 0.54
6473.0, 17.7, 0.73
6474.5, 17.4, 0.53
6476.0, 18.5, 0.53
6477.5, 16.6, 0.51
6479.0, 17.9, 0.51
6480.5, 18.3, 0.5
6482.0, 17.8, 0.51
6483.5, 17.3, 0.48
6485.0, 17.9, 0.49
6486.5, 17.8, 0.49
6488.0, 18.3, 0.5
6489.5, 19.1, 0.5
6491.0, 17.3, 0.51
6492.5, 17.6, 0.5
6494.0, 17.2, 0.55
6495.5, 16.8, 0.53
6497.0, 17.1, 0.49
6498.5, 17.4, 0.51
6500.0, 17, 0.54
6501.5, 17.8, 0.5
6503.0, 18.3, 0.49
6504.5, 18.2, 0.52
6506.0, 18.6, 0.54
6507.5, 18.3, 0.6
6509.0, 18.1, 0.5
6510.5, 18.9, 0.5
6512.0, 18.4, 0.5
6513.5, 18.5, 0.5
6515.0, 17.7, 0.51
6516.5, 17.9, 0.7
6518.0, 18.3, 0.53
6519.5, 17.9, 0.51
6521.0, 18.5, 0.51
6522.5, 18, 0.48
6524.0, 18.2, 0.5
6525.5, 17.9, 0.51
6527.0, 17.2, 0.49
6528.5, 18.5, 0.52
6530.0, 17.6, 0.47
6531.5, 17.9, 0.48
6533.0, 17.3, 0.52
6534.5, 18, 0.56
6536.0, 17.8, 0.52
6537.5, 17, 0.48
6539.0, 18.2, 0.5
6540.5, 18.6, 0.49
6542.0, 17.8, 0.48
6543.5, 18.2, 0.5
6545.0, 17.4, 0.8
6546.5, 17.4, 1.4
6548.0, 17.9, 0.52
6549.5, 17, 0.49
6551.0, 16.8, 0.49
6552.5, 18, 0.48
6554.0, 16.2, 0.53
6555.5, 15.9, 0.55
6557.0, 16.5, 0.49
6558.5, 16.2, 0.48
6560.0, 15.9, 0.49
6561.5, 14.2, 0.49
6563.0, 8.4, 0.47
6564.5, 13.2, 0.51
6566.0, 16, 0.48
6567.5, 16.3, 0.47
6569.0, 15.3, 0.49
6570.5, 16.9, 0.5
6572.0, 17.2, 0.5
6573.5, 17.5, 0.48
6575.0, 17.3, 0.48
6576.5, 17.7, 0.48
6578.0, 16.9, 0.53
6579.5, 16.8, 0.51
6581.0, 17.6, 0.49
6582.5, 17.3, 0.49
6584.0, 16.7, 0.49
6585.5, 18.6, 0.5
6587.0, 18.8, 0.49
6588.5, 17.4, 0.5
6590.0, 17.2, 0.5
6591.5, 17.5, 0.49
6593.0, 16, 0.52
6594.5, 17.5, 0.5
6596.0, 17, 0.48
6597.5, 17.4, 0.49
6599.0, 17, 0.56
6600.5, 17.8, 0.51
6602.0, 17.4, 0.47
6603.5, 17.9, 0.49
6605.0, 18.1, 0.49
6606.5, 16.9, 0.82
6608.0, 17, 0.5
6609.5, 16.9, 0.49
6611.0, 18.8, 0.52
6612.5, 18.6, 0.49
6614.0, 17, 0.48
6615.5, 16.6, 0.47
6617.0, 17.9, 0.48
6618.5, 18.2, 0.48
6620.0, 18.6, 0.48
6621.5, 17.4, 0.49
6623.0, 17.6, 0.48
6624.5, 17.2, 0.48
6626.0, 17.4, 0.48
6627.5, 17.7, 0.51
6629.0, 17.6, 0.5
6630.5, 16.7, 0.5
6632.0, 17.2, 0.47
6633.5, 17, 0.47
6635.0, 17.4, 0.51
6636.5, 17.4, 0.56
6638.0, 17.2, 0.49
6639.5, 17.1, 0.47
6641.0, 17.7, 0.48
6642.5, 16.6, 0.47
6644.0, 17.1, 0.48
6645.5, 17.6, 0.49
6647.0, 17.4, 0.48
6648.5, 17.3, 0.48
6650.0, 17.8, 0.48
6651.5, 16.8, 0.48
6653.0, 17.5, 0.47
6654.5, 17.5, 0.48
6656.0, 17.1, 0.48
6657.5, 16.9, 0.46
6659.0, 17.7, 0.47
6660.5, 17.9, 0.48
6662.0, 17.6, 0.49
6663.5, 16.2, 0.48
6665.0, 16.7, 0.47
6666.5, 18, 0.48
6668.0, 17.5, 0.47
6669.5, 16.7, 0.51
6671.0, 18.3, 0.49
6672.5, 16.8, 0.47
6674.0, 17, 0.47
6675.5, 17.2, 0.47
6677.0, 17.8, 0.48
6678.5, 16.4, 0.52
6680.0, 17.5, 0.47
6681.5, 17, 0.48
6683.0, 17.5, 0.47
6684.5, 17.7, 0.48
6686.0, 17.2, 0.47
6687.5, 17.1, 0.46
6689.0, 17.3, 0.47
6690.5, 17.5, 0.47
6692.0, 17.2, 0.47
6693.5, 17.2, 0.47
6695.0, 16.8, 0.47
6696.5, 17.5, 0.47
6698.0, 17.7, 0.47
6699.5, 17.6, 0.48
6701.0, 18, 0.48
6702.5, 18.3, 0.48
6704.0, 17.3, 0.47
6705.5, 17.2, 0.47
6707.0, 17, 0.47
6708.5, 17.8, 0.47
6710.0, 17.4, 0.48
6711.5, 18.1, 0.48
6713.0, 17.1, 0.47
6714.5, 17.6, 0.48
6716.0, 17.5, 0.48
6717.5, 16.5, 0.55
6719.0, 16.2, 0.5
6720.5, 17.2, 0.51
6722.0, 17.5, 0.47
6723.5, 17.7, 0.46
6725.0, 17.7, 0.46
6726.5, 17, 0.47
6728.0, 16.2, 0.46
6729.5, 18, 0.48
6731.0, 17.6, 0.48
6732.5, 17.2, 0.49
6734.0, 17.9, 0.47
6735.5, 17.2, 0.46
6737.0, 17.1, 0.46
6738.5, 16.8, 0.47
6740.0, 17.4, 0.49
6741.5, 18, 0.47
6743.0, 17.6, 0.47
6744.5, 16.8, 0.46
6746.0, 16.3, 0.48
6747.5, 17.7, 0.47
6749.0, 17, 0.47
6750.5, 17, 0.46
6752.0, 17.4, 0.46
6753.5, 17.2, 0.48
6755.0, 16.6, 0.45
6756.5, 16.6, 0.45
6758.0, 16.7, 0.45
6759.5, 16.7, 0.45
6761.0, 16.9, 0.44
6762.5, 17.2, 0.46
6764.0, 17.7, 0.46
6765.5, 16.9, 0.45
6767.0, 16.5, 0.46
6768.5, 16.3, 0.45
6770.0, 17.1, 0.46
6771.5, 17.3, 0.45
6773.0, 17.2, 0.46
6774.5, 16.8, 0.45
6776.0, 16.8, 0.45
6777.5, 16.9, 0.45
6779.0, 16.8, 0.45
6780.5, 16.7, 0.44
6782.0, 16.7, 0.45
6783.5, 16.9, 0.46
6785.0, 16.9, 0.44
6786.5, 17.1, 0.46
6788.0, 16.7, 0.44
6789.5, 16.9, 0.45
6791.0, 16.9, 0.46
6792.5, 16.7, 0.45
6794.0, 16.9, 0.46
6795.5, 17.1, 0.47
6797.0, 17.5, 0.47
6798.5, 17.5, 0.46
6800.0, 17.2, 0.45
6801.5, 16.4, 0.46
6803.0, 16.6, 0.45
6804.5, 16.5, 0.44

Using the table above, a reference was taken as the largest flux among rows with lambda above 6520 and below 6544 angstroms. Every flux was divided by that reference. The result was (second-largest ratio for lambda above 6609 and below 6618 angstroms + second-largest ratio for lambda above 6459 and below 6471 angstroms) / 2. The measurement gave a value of 1.000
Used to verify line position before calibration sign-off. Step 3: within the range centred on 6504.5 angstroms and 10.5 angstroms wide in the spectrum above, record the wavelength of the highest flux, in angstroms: 6506.0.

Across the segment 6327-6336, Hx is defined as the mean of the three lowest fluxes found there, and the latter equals 18.2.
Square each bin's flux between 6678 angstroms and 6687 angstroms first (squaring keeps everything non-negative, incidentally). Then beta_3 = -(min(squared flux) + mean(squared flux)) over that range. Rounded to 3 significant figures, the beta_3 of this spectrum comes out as -566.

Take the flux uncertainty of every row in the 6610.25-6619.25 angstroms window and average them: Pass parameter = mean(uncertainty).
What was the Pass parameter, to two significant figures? 0.49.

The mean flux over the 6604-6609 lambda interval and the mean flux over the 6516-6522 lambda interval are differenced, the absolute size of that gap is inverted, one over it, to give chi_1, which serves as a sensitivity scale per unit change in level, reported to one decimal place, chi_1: 1.2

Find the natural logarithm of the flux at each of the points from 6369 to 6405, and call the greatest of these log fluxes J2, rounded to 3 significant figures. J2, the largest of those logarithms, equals 2.99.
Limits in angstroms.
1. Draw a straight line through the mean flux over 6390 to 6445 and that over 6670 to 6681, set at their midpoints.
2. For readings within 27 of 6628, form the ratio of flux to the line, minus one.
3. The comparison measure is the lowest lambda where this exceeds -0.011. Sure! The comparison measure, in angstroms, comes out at 6602.0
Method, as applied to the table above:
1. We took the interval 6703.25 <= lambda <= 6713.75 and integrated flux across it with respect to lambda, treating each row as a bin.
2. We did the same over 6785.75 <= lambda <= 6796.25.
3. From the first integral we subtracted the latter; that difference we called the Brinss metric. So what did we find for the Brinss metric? 5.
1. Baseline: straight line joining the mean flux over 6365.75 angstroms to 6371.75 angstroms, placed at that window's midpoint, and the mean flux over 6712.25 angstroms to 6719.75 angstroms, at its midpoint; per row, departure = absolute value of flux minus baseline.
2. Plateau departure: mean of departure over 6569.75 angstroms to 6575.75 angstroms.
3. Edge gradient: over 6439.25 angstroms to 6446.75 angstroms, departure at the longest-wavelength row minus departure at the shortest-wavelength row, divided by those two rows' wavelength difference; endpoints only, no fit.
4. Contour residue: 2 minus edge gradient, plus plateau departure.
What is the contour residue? 2.38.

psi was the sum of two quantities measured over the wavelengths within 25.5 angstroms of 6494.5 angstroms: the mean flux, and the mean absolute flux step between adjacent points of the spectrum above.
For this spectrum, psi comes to 18.4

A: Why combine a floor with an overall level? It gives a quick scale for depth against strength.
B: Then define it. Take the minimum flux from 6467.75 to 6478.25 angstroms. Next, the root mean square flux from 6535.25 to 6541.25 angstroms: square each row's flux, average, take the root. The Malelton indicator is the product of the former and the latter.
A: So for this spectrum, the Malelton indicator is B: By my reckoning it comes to 297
